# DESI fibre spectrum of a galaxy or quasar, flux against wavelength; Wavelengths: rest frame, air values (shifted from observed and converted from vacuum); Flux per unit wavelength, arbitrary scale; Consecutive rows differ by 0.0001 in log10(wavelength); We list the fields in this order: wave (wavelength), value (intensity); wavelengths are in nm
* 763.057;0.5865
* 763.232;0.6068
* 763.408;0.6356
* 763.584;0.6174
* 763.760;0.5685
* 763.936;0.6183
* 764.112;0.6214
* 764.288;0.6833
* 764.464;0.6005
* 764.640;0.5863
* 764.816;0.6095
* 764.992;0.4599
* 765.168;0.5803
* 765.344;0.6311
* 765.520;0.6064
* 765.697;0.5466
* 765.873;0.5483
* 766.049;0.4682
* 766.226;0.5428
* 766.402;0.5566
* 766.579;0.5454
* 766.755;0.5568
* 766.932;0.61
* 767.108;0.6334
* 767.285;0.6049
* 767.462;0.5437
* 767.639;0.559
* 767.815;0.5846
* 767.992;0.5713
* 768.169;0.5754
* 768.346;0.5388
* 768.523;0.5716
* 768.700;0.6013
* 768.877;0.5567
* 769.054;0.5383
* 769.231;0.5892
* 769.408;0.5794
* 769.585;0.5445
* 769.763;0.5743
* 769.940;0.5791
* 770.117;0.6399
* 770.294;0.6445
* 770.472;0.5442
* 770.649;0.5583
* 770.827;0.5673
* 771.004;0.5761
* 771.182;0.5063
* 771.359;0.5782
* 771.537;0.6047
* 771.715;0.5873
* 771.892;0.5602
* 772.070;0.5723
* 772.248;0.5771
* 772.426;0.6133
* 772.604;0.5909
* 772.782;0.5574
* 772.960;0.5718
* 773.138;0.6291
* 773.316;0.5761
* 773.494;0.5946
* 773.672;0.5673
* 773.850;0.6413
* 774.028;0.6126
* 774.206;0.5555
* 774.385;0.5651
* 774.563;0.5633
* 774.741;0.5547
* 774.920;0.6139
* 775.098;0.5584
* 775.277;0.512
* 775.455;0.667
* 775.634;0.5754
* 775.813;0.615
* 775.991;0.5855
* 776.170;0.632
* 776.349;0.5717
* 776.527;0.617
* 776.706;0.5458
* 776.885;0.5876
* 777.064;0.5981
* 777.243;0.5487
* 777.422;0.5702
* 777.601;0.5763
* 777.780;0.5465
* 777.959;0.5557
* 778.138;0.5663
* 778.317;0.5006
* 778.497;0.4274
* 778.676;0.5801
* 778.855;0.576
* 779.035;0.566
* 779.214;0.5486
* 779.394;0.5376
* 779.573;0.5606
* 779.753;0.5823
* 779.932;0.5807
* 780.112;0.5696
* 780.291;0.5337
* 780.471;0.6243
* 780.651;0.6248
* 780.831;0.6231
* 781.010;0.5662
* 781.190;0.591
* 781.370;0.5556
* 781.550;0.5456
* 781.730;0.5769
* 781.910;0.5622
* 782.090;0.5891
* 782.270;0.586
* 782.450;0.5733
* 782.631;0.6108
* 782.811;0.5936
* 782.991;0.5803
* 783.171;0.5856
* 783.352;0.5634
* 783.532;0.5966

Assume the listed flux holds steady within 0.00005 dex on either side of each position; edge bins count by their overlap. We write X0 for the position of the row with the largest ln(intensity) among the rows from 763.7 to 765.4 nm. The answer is 764.288 nm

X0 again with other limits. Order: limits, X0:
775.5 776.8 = 776.170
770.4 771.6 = 771.537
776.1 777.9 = 776.170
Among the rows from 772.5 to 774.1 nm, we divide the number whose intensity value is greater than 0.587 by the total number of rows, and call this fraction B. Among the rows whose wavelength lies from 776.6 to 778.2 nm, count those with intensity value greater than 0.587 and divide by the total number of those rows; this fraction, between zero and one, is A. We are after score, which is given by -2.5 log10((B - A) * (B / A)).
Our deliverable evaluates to 0.2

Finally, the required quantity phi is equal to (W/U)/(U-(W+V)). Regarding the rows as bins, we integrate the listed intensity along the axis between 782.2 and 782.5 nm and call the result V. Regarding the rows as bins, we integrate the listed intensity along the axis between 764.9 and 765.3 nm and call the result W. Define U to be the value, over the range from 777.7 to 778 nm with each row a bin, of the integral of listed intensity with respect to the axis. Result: -5.8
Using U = 0.165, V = 0.17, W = 0.21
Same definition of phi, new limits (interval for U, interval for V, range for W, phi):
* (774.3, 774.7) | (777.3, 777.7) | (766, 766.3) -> -4.4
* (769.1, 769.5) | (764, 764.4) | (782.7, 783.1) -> -3.9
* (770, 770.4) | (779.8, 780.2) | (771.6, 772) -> -4.4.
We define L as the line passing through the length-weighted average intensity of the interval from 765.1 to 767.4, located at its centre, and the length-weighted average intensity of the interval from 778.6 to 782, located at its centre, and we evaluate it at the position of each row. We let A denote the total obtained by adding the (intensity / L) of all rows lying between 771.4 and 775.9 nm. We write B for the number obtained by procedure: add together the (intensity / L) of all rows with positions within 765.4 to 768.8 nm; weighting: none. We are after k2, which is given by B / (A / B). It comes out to 14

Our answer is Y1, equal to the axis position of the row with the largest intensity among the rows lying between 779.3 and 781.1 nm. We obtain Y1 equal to 780.651 nm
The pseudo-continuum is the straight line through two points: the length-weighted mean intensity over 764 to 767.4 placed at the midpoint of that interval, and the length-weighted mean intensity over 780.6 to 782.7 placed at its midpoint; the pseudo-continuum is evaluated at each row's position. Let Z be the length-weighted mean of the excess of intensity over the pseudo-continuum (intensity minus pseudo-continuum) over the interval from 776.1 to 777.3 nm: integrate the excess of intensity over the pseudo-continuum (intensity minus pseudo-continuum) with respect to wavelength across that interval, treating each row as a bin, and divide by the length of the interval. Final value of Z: 0.0047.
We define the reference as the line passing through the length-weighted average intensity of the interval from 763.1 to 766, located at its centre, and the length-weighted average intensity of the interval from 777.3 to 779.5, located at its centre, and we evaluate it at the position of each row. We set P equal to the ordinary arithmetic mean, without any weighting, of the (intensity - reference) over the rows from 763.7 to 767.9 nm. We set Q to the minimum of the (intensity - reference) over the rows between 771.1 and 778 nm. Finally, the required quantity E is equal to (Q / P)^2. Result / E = 32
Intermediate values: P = -0.01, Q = -0.06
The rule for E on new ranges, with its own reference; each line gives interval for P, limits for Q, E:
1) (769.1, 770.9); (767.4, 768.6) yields 31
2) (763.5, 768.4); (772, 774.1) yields 1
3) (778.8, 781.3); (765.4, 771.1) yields 11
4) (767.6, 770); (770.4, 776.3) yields 41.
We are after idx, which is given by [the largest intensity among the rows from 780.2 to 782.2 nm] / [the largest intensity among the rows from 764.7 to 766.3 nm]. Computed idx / 0.99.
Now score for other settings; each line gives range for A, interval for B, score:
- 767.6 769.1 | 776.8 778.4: 1.6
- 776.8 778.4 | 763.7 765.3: 0.2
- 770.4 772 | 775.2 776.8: 0.9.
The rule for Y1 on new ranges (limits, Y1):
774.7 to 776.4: 775.455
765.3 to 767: 765.344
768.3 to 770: 768.700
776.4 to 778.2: 776.527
